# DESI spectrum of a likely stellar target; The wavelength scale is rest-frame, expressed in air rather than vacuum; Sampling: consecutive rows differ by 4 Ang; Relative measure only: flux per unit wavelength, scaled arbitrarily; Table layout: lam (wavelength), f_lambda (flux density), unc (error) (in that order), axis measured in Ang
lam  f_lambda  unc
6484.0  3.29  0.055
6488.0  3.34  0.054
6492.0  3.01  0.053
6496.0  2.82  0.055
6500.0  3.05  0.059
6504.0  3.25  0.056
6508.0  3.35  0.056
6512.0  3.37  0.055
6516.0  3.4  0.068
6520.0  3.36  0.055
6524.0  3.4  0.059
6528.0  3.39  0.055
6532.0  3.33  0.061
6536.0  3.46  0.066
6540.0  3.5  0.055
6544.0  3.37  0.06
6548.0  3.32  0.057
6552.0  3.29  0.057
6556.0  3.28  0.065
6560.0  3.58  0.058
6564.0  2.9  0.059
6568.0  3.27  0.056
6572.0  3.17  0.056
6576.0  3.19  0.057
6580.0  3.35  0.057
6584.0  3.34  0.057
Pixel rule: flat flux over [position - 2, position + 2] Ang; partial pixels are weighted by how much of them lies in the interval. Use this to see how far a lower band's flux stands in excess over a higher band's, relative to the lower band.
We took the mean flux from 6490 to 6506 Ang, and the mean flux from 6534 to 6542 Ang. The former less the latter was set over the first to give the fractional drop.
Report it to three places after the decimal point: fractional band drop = -0.148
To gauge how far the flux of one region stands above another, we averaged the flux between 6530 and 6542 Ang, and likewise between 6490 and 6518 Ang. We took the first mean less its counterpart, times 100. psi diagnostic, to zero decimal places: 25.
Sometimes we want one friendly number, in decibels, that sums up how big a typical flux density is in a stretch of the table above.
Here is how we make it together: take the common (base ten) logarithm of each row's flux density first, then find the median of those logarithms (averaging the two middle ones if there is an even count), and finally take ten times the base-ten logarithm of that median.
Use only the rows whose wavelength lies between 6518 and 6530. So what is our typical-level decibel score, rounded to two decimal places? -2.76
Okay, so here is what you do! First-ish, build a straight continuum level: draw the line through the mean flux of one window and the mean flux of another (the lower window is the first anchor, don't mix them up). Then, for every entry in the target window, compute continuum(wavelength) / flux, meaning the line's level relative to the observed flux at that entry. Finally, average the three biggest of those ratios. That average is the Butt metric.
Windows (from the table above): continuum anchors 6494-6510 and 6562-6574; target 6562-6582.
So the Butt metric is 1.01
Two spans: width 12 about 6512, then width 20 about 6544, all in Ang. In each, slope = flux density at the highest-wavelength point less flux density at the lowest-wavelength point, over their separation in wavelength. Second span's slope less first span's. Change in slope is -0.017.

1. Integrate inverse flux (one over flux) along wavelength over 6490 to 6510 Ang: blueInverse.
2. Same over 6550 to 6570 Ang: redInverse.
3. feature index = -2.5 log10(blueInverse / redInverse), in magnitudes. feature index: -0.06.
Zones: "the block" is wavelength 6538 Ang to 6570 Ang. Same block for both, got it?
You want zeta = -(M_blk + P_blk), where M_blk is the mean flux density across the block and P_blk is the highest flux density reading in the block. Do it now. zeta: -6.89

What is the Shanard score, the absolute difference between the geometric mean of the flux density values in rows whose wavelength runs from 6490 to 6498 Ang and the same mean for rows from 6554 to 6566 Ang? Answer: 0.33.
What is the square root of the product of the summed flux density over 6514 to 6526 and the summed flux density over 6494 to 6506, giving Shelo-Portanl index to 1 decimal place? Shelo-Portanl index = 9.6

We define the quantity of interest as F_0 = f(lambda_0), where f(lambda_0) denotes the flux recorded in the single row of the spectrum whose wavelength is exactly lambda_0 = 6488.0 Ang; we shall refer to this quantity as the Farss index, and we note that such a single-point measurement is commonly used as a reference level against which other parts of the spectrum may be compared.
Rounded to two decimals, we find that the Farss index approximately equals 3.34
